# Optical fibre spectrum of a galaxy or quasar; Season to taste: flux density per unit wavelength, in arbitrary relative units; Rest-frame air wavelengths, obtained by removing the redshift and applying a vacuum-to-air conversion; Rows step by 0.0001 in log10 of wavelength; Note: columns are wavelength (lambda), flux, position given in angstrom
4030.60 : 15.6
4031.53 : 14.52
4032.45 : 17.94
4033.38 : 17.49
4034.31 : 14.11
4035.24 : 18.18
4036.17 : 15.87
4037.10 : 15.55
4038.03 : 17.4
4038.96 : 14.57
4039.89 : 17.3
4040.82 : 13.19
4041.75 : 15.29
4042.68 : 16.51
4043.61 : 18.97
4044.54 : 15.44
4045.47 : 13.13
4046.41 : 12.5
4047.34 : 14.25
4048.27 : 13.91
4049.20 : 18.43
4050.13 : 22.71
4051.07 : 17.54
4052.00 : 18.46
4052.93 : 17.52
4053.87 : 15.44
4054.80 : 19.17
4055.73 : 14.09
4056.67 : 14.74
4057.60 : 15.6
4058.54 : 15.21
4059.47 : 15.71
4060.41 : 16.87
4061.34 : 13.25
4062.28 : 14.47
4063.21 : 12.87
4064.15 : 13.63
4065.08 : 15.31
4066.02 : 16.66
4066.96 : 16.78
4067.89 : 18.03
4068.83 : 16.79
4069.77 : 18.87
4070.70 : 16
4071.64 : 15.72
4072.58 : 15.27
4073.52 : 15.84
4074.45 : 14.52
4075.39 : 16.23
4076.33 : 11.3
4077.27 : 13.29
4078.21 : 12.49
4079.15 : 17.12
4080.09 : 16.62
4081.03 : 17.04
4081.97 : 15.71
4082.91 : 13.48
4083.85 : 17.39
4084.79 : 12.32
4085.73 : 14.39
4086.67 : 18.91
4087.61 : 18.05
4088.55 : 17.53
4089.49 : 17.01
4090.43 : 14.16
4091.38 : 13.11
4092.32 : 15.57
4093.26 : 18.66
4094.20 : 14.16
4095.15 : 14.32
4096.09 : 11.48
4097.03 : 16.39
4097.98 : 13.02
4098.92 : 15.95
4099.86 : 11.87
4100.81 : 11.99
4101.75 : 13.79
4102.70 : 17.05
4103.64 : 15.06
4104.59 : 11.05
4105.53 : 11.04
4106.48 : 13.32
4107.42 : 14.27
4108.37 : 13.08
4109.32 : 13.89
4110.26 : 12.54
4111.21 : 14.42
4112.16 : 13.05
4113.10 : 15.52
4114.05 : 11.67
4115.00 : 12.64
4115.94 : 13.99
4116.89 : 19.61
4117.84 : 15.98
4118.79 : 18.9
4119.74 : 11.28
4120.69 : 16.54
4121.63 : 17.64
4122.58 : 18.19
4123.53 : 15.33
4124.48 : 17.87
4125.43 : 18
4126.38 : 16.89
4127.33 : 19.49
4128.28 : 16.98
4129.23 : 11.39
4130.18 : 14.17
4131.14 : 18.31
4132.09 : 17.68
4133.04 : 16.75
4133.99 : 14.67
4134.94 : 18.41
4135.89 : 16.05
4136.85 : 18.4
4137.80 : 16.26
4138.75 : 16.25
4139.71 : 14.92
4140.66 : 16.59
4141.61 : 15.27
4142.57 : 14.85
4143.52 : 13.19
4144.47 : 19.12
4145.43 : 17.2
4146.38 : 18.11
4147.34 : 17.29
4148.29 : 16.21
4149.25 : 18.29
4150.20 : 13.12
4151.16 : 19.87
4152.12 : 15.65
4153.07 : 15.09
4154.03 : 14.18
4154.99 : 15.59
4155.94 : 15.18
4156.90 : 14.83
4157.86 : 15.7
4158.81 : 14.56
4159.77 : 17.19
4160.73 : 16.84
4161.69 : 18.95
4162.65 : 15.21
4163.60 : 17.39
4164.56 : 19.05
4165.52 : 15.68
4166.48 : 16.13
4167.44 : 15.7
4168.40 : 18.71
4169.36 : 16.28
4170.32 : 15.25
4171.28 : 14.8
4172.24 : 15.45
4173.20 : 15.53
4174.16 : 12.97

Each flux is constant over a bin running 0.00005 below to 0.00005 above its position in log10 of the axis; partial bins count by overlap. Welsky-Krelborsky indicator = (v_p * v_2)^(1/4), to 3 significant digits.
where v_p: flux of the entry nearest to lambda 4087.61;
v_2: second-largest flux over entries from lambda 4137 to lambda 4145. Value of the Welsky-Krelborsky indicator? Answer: 4.16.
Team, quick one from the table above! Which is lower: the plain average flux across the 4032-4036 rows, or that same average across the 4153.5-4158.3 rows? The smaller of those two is 15.1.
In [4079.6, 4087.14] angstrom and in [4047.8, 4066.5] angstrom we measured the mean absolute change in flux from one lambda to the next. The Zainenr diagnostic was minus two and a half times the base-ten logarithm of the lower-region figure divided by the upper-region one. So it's 0.29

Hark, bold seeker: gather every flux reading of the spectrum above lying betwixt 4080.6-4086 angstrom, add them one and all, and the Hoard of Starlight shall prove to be 90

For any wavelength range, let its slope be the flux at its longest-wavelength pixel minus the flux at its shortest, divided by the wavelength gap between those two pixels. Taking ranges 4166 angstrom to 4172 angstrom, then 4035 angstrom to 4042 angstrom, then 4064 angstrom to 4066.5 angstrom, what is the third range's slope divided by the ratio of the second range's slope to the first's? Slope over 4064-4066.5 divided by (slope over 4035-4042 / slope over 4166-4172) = 1.0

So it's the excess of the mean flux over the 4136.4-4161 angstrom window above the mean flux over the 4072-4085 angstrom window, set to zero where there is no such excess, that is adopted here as 1.2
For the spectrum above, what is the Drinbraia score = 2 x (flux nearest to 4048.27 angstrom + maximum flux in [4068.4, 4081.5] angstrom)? 66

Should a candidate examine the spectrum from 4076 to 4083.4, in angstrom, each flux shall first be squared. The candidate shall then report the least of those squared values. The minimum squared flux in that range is 128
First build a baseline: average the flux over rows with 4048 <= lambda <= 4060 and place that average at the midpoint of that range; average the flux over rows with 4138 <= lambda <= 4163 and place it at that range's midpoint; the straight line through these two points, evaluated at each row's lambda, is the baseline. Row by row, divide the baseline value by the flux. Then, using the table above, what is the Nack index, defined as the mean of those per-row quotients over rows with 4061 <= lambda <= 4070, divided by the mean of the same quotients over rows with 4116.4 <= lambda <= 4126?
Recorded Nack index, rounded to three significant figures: 1.10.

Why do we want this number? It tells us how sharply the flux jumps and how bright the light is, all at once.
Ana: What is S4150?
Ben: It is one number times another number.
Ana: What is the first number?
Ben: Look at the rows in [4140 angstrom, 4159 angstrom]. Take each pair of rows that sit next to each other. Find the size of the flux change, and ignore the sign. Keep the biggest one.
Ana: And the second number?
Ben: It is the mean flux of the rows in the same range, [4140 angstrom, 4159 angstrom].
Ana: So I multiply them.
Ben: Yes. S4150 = 108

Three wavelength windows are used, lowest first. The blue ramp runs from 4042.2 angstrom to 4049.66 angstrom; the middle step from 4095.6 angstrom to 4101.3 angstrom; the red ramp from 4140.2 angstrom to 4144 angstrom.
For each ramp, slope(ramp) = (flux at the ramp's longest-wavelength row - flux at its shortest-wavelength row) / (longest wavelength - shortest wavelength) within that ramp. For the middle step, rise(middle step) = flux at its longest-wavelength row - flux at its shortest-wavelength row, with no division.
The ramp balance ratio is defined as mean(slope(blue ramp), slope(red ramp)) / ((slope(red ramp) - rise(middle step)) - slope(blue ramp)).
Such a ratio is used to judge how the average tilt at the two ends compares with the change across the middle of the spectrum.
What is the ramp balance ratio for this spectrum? 0.2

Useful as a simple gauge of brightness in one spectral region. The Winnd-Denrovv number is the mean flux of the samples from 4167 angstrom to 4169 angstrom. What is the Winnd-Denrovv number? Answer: 17.2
